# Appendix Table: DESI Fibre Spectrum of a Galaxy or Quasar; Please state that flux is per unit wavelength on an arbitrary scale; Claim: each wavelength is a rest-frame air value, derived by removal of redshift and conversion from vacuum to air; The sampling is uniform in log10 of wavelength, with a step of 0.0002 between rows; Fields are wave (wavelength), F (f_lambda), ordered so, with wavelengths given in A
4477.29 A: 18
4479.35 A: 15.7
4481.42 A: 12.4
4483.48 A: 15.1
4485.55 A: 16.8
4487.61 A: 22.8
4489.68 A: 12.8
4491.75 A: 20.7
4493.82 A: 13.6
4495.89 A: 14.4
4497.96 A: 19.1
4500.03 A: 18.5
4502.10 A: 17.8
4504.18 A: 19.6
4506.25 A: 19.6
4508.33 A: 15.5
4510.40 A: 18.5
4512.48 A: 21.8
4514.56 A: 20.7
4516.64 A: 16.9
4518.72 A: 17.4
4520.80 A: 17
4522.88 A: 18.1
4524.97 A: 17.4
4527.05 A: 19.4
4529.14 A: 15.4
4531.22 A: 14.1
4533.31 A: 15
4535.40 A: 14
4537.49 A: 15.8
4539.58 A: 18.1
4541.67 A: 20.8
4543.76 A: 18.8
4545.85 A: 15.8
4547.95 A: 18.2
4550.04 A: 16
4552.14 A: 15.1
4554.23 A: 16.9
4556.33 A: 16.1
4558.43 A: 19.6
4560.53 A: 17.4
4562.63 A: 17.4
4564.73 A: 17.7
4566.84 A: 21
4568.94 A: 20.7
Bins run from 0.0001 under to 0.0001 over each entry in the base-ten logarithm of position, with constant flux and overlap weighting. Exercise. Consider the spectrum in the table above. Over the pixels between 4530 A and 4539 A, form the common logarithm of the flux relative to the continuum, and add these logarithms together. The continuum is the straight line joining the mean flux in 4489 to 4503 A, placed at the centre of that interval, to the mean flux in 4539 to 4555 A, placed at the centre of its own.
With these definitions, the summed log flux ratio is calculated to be -0.28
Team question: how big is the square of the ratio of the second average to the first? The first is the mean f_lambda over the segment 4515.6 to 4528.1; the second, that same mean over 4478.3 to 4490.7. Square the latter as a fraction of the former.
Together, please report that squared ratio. 0.81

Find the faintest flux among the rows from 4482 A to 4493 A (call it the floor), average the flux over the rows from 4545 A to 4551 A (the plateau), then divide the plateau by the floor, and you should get 1.30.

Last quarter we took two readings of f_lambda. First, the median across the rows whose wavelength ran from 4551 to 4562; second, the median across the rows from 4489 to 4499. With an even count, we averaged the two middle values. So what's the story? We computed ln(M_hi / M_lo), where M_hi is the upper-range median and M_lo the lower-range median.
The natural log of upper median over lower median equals 0.16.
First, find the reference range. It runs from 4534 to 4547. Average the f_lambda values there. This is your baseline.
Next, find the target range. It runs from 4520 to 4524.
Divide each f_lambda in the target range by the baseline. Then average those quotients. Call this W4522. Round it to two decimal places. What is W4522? 1.02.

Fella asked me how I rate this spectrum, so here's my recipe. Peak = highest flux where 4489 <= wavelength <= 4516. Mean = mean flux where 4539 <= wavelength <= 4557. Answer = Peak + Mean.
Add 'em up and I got 39.1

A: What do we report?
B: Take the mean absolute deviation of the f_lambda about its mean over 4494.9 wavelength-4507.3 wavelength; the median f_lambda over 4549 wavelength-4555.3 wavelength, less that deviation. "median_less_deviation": 14.6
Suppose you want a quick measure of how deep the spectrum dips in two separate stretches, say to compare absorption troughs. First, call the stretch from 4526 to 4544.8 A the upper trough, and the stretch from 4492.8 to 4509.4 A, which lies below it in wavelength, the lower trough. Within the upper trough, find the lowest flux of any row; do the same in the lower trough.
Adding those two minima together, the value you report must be 27.6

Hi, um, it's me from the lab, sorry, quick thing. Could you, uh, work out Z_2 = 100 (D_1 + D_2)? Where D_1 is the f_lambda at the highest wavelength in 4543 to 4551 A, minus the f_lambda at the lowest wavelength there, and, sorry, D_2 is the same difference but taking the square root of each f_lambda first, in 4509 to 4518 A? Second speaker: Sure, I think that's -299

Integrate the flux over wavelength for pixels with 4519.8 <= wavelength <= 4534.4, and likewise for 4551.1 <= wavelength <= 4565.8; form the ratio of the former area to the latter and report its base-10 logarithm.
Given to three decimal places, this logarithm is -0.017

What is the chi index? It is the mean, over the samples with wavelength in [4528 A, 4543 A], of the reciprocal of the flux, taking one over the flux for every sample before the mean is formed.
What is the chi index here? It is 0.063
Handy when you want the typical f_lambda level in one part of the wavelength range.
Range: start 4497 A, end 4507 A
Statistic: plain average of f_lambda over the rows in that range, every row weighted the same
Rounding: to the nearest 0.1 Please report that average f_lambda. 18.9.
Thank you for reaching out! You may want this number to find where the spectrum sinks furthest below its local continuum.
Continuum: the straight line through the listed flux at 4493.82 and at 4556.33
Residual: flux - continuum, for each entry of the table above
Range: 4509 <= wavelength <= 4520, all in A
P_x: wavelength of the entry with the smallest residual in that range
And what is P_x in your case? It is 4516.64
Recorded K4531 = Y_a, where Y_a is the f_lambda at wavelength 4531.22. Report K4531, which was 14.1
